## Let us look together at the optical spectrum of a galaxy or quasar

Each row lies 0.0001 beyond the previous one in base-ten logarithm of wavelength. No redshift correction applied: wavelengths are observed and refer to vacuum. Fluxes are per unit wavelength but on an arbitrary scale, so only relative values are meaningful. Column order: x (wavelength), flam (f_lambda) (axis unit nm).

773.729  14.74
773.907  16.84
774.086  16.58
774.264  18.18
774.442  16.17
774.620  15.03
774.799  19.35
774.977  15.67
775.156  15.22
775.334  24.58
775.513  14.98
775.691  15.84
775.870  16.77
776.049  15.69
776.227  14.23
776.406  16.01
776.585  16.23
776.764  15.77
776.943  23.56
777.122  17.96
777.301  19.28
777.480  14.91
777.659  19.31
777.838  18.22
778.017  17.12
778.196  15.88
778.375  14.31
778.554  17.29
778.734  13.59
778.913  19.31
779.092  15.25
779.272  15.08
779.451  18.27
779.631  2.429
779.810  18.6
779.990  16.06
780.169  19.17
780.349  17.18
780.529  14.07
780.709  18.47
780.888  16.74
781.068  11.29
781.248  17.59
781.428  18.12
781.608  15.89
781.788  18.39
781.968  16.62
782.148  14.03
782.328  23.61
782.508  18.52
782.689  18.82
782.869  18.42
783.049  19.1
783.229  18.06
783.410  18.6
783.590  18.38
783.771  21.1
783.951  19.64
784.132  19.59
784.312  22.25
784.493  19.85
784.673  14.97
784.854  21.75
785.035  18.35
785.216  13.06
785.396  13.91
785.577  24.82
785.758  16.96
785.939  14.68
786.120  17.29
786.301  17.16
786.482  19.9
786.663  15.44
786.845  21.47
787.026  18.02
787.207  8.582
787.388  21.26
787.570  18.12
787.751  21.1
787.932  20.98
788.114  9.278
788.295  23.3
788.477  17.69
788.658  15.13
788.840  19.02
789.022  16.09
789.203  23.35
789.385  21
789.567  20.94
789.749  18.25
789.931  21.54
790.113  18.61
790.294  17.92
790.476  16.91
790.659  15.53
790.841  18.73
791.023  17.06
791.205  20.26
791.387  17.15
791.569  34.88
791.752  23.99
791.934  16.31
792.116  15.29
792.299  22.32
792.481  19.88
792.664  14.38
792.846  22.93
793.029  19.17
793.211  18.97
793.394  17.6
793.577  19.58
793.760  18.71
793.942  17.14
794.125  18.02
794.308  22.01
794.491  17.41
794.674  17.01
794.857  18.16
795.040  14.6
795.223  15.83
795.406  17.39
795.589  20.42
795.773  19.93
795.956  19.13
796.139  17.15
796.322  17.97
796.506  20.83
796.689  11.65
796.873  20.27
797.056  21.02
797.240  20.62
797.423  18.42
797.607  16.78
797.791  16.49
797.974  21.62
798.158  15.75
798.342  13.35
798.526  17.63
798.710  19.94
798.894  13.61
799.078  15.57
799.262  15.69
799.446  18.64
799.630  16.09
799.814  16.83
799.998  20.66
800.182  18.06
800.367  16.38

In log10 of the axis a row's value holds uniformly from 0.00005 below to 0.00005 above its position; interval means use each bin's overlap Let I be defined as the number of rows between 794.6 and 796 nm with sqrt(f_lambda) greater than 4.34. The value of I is 3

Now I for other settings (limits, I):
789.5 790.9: 2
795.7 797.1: 5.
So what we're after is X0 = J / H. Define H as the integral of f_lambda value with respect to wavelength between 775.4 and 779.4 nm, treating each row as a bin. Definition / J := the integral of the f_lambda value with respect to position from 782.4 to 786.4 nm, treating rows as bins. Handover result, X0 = 1.10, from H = 67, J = 74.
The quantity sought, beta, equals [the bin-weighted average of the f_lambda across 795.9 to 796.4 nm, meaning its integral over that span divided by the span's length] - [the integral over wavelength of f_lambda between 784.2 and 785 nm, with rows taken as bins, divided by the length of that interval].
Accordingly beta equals -1.6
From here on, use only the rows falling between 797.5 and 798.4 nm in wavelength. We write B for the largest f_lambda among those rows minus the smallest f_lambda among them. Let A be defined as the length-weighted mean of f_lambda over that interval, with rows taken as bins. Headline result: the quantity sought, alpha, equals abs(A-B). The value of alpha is 9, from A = 16.9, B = 8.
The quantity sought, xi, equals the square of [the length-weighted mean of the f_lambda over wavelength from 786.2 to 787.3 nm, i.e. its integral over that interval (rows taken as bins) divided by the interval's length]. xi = 282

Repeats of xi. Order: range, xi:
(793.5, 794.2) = 337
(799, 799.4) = 255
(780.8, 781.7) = 254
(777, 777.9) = 329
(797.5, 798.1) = 329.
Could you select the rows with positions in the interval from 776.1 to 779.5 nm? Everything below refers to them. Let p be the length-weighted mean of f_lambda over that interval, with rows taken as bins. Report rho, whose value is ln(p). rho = 2.83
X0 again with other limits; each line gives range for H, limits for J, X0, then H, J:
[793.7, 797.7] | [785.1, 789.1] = 0.96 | 73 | 70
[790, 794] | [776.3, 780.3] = 0.86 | 77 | 66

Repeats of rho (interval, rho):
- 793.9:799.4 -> 2.87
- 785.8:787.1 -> 2.87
